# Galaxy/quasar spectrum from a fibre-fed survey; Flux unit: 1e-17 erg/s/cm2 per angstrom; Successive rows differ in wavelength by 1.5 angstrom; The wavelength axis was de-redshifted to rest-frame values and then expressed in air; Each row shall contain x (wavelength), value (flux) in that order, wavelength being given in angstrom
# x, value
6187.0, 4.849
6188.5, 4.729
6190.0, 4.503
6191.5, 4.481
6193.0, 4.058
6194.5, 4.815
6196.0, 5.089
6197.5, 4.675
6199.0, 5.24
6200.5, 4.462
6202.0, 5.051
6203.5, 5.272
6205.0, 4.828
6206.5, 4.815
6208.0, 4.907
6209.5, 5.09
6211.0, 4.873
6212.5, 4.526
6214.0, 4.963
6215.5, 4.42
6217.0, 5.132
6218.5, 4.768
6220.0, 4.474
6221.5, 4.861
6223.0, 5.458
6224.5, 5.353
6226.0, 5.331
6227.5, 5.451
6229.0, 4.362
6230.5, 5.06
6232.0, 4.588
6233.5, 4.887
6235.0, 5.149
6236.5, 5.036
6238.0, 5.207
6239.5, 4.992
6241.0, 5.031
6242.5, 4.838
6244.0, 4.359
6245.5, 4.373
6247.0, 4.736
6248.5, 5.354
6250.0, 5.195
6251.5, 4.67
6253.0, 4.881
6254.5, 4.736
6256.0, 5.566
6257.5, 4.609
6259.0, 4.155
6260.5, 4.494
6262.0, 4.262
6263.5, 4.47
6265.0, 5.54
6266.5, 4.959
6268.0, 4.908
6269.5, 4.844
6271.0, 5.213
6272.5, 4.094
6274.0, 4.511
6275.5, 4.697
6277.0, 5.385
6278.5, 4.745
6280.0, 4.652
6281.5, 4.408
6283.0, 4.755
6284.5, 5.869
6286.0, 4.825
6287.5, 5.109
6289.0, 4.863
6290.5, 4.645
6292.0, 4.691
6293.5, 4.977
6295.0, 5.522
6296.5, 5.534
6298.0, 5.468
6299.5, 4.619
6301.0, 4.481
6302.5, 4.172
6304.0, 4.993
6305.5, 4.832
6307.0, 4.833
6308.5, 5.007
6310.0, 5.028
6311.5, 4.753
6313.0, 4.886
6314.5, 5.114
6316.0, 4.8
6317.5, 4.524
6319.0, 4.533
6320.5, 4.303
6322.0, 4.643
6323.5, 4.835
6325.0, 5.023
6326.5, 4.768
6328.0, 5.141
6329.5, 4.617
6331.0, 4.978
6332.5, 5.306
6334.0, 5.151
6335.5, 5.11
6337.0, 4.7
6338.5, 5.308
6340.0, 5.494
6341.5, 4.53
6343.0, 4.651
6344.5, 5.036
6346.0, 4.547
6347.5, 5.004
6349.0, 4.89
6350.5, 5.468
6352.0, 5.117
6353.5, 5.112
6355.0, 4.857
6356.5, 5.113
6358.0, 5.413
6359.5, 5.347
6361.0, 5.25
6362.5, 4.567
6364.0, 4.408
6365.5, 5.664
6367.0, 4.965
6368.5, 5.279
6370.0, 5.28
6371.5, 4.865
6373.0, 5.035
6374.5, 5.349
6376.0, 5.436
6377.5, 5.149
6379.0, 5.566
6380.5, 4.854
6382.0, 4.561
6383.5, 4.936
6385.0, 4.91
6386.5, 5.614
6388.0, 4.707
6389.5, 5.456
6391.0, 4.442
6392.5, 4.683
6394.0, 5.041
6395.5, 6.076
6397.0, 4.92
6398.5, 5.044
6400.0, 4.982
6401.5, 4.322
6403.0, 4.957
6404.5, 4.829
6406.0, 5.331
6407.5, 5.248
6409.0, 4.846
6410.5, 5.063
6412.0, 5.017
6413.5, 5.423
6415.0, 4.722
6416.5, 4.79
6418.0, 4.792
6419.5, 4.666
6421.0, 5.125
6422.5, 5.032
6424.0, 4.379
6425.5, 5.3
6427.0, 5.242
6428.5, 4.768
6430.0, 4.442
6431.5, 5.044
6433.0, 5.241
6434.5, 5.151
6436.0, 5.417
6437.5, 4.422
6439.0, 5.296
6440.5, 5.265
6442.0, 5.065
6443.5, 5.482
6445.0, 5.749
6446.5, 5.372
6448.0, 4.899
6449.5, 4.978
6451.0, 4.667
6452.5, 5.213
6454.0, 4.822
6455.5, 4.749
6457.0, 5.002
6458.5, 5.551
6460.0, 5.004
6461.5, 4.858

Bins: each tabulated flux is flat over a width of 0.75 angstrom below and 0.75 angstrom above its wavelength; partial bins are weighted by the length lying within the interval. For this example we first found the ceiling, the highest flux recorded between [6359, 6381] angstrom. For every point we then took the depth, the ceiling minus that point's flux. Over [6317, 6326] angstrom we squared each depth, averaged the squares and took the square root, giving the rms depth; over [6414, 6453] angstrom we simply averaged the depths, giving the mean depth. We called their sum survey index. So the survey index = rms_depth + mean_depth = 1.69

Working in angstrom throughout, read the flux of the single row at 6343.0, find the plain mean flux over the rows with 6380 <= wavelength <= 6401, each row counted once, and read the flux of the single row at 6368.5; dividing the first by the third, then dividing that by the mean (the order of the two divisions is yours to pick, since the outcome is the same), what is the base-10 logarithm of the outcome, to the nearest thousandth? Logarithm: -0.755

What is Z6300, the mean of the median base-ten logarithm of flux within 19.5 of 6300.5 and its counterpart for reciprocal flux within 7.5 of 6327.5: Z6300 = 0.444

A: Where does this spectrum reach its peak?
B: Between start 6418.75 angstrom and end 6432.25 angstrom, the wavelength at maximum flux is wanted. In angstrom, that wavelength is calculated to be 6425.5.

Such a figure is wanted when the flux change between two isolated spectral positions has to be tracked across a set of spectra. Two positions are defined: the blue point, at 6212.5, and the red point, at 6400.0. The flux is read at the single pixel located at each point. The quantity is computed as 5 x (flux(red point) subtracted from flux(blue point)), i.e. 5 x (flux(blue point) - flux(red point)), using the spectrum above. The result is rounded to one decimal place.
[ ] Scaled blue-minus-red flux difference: -2.3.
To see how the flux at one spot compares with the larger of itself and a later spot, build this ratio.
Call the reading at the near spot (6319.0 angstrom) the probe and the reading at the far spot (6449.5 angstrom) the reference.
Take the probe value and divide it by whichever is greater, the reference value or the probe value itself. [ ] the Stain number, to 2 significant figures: 0.91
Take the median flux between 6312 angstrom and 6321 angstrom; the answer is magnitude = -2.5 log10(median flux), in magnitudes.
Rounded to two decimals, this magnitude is -1.67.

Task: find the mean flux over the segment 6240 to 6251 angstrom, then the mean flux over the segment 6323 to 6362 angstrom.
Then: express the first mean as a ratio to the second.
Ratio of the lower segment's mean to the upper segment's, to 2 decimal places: 0.96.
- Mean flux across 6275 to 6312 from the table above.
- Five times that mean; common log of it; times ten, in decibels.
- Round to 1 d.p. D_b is 13.9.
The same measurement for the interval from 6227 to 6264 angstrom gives 13.8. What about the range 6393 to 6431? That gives 14.0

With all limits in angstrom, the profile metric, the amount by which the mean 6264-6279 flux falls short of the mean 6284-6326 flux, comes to 0.00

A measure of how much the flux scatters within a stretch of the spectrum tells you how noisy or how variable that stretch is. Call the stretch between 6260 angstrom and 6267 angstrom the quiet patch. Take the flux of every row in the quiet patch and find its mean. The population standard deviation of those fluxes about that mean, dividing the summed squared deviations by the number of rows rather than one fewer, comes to 0.46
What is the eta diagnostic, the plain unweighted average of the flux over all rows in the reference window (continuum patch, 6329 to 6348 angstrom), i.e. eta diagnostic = 4.96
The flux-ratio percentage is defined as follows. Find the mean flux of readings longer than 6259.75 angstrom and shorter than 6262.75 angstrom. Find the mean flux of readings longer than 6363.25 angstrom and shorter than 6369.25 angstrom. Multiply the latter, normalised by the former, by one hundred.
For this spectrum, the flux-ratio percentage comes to 116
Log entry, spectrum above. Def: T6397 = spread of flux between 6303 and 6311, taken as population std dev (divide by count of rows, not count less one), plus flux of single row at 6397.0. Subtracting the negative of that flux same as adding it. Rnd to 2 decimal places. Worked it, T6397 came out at 5.01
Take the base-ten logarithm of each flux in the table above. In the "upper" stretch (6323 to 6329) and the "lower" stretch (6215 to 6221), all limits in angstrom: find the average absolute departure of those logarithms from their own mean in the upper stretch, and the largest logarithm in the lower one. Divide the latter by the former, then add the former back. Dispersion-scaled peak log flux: 58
